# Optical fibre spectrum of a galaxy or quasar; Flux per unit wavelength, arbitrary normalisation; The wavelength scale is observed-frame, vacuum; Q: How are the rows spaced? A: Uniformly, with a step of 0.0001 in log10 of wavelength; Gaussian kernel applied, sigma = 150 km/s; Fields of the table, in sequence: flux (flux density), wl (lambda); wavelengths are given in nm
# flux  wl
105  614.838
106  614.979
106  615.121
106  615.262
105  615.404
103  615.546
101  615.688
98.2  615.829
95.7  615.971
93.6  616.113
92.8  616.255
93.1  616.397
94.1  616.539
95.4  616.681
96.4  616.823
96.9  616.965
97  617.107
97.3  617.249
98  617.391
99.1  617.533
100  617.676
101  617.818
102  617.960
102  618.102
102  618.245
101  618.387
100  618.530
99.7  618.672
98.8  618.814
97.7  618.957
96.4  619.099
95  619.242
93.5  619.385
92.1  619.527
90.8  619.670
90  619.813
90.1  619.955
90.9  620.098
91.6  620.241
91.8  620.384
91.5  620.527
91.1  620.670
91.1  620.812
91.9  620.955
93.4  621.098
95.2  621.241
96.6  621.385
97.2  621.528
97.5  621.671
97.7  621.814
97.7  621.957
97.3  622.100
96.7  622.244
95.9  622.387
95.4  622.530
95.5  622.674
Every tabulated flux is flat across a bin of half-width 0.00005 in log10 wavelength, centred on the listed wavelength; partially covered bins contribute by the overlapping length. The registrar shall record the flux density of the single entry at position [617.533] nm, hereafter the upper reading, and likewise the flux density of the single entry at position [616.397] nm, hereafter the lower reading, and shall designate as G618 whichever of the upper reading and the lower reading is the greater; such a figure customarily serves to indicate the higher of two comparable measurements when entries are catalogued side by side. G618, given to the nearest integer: 99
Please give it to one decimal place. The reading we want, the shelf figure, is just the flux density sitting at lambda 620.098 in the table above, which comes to 90.9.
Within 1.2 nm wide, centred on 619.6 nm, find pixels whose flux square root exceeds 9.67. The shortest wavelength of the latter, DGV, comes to 619.099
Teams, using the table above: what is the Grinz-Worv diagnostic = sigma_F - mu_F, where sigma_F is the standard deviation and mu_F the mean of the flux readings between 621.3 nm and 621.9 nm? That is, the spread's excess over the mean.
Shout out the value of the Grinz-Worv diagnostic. -97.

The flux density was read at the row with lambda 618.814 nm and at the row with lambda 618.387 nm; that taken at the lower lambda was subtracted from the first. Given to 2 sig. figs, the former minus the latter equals -2.2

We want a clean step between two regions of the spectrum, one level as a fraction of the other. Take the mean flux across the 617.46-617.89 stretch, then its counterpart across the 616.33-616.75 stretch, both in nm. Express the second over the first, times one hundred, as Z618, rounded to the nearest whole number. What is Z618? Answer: 94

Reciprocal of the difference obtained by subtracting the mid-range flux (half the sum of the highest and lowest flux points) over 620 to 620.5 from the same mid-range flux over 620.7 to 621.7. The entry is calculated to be 0.34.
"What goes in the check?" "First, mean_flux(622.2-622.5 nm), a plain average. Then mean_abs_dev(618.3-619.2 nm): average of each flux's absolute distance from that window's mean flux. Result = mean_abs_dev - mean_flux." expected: -95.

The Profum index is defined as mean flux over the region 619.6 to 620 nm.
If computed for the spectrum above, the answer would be 90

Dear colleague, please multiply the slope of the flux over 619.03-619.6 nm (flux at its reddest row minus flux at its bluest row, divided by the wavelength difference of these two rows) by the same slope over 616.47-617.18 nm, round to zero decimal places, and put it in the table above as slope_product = -51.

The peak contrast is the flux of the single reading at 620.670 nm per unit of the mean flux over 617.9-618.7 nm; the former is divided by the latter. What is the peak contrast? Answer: 0.90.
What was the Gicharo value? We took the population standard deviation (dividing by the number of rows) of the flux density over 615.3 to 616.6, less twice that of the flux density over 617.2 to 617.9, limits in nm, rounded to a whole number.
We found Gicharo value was 2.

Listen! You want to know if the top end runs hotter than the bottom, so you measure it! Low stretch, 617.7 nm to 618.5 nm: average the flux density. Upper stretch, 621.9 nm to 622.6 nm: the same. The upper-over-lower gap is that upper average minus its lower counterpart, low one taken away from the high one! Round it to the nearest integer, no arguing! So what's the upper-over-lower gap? -5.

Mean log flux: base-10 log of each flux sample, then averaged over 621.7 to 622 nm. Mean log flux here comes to 1.99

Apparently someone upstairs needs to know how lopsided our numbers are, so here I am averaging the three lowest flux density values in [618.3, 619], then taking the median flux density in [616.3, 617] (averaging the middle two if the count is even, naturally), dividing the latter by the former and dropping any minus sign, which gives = 0.97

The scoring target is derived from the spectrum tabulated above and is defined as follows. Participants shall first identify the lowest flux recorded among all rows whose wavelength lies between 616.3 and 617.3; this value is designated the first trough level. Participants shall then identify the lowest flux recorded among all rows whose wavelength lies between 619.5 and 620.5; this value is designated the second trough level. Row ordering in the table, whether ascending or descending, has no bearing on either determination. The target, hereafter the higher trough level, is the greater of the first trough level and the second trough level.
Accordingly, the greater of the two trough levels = 93.1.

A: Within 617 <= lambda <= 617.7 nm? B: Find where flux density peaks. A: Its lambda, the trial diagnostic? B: 617.676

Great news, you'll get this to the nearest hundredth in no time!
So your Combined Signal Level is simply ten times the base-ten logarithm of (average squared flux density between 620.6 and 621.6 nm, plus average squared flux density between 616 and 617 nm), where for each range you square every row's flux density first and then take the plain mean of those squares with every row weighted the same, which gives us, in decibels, 42.49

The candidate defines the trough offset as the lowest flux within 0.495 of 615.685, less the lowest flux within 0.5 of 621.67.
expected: -2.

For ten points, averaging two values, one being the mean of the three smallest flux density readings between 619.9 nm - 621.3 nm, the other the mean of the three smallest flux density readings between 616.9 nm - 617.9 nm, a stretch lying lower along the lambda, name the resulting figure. 94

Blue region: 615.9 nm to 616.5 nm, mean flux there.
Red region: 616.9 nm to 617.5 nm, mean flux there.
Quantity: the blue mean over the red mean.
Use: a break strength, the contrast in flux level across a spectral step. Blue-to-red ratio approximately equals 0.96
